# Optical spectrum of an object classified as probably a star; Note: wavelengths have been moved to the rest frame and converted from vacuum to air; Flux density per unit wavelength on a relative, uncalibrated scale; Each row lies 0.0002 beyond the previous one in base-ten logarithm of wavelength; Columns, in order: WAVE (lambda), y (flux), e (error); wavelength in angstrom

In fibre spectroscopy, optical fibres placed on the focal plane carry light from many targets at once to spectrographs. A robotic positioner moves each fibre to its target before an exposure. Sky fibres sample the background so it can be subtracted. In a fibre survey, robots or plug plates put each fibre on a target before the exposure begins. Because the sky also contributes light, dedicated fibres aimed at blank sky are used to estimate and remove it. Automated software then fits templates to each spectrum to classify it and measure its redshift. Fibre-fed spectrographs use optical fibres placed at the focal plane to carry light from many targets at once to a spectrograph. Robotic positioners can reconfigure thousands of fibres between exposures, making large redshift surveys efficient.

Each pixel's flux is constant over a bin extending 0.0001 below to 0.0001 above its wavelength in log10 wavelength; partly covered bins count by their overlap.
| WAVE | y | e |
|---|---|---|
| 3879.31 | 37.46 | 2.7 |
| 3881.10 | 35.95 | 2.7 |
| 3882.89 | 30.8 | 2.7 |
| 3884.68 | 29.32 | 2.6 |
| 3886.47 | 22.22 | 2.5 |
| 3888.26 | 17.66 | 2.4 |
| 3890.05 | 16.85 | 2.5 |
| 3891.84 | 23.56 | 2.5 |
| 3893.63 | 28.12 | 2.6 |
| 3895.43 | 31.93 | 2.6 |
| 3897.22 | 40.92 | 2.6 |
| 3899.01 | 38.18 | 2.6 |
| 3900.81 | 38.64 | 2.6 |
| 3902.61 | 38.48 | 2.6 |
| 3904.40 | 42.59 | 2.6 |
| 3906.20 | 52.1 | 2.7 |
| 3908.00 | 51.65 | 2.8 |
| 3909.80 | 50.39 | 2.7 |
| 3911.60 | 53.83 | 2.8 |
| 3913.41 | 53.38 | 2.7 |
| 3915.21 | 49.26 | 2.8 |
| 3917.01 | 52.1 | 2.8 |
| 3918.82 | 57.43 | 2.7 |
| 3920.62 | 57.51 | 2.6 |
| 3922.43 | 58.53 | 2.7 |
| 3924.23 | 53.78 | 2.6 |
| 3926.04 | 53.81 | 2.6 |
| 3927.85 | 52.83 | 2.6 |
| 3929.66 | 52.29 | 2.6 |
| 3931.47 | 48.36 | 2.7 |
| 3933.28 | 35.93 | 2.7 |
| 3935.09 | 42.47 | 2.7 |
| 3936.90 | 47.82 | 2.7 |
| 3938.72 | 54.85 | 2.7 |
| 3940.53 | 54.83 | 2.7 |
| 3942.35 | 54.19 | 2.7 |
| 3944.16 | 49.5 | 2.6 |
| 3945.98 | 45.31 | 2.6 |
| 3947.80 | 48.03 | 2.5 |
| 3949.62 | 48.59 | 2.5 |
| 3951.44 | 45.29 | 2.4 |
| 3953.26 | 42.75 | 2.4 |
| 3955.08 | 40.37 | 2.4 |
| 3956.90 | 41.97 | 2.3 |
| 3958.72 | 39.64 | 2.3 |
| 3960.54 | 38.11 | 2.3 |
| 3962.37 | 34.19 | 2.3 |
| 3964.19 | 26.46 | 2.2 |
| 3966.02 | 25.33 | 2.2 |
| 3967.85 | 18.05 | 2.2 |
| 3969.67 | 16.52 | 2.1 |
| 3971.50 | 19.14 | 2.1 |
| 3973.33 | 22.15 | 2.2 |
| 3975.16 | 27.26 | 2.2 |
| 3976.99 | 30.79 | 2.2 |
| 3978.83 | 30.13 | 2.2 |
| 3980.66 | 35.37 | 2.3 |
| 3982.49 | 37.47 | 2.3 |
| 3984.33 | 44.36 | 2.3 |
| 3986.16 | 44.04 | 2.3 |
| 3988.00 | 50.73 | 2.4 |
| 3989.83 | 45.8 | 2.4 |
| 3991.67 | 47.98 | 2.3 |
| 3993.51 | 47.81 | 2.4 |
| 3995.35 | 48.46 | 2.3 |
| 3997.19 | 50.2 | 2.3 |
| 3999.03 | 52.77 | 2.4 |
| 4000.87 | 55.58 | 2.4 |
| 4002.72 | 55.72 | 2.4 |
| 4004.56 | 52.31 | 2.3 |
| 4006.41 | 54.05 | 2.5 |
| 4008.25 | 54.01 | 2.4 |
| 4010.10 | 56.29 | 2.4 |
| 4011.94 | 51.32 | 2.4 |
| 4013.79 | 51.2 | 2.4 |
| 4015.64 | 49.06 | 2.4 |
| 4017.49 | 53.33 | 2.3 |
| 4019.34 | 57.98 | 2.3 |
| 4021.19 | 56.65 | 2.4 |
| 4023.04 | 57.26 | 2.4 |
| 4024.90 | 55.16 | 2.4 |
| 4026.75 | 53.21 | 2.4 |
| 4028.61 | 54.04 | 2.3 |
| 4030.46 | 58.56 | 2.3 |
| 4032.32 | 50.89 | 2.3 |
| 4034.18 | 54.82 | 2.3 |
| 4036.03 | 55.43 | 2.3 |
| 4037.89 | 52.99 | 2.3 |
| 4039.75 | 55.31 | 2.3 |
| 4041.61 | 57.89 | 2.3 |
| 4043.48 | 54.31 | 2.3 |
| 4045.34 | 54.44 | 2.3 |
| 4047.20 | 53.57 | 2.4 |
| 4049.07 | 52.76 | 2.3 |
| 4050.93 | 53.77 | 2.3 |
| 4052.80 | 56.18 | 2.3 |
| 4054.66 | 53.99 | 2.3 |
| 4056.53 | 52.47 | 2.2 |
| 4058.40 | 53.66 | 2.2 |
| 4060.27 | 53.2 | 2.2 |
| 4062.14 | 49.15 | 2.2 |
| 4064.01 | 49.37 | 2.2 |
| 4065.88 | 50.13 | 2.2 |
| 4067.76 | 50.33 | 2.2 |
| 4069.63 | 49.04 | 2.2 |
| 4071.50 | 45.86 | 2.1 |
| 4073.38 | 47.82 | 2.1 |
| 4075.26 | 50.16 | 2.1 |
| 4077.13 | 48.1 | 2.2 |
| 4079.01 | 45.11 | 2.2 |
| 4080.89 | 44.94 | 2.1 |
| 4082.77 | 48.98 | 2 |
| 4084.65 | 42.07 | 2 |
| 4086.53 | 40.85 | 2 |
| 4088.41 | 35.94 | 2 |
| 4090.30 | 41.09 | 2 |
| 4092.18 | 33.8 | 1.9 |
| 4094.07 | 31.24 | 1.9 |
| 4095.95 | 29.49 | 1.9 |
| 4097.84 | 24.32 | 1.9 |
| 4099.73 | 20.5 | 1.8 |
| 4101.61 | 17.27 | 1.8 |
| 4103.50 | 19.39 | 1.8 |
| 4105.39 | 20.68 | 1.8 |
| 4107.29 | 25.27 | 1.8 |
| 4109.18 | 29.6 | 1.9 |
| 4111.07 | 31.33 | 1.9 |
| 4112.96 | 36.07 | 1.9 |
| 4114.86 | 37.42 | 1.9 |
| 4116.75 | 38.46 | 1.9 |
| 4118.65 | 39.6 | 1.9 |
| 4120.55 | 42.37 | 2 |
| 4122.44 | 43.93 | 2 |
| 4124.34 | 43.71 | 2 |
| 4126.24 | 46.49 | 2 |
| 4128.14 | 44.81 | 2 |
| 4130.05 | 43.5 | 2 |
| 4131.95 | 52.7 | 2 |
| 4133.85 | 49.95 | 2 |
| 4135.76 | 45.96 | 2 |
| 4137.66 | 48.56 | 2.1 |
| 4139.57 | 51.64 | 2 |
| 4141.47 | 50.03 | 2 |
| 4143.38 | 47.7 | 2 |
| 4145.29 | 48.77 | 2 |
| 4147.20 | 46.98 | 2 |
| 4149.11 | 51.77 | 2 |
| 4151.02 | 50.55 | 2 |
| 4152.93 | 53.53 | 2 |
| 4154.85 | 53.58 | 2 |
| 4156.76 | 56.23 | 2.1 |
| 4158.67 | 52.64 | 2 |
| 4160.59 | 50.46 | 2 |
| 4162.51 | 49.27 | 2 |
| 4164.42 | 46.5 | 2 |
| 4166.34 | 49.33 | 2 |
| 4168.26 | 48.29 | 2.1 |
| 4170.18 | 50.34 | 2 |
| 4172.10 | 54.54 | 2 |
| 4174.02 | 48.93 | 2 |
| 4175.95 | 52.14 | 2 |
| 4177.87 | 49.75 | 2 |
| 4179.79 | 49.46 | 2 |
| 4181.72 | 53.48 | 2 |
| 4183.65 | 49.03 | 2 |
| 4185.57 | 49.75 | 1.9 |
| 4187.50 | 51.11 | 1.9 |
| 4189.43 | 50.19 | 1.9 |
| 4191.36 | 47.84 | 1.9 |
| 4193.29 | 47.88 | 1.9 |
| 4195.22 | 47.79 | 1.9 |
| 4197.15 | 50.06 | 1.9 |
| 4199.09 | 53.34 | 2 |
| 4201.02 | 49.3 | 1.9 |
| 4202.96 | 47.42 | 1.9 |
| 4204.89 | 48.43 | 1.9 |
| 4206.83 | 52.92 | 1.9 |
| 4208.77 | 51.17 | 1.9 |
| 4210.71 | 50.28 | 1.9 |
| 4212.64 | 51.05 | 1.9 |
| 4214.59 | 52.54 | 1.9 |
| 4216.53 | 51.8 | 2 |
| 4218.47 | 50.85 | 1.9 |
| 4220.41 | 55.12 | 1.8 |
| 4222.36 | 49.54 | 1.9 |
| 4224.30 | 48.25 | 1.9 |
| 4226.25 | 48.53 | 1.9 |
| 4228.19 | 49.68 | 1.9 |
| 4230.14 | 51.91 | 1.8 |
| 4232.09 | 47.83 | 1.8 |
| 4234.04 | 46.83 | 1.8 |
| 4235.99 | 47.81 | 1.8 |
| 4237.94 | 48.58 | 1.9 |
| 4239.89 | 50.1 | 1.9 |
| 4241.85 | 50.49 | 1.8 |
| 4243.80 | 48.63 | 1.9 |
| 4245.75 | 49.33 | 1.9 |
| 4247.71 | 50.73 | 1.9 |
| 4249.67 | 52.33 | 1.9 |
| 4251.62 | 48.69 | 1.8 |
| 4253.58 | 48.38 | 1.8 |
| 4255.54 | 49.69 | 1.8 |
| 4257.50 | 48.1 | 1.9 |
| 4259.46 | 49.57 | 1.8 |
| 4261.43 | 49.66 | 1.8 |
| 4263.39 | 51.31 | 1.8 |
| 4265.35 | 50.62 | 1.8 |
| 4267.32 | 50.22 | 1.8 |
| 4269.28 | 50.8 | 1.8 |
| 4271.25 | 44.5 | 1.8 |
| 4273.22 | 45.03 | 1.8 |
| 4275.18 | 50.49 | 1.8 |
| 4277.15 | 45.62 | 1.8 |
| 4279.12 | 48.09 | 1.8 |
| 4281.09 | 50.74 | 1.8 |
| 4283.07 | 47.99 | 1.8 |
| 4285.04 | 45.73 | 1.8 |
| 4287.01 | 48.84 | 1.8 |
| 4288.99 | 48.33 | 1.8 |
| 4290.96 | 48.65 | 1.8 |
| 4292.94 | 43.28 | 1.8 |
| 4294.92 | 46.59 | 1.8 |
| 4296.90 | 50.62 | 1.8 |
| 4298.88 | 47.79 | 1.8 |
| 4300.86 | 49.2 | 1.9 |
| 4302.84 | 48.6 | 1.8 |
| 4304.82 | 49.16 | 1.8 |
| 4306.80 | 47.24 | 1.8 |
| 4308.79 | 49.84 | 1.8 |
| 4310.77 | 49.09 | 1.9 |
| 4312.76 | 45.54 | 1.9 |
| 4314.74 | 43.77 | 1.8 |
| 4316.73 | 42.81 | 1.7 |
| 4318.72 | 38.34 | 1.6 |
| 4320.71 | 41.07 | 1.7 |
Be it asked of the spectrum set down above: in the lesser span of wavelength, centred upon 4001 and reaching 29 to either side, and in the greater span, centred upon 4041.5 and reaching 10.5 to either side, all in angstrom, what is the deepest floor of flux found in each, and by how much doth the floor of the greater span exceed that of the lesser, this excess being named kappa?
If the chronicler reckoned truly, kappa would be 29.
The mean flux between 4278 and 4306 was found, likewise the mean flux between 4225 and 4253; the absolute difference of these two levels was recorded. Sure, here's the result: 1.3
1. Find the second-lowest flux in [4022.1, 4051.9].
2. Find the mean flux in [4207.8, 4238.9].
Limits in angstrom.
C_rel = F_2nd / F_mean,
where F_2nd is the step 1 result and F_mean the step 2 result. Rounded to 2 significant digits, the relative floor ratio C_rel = 1.1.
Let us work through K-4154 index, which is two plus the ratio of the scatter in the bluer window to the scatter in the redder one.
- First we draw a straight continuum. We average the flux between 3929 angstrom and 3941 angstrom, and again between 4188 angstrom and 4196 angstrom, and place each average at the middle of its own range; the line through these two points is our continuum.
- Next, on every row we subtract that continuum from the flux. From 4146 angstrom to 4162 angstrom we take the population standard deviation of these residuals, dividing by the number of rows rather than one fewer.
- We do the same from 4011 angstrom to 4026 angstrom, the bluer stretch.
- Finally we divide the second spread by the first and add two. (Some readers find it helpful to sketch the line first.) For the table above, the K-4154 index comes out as 3.2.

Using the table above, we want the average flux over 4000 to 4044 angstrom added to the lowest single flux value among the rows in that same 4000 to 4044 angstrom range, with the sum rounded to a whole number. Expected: 104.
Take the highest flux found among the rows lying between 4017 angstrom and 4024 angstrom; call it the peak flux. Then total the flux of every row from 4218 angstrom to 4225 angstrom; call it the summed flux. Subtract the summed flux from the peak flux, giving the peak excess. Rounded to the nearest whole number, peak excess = -146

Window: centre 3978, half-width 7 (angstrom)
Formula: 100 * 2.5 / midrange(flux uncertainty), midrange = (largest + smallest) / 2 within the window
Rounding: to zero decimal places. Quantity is 114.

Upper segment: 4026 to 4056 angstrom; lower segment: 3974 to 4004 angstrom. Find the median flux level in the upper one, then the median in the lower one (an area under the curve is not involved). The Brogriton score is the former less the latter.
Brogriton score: 7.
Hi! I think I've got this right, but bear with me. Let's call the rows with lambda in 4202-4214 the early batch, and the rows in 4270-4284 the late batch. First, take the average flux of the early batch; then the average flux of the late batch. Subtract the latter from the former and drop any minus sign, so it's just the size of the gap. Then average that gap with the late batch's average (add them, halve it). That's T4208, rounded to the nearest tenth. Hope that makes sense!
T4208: 25.1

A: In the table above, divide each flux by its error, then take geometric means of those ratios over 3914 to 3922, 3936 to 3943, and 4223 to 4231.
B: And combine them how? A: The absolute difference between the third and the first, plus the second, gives 26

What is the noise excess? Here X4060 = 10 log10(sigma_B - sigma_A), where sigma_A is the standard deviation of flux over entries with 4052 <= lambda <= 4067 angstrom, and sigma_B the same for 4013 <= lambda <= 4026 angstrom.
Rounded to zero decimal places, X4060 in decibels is -1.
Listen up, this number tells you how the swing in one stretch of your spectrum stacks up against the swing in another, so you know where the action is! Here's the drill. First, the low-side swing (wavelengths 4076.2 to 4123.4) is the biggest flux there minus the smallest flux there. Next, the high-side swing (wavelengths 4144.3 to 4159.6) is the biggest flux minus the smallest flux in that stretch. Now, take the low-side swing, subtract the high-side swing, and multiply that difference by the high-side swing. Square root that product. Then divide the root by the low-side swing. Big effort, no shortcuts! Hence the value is 0.455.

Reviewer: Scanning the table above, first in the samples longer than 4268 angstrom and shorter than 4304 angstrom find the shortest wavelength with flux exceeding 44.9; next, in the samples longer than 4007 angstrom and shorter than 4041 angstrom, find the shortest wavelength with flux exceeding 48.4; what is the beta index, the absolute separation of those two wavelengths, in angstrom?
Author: 261.0 angstrom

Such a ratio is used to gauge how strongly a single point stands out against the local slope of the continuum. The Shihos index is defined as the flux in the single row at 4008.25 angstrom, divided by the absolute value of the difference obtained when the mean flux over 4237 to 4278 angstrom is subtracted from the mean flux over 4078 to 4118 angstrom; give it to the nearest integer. 3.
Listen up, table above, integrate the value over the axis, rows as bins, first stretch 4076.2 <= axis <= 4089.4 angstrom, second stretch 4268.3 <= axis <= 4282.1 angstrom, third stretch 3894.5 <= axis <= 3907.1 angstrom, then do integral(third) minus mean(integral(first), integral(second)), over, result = -110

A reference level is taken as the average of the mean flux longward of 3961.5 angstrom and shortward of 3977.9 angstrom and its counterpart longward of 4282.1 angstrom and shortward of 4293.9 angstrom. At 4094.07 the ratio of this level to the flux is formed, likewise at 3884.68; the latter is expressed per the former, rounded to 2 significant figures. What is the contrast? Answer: 1.1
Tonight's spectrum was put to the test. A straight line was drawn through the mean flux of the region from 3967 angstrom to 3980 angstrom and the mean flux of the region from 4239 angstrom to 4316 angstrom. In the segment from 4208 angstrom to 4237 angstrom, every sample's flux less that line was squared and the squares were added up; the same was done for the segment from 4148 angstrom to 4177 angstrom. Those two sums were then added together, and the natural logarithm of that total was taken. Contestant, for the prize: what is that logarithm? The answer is 8.0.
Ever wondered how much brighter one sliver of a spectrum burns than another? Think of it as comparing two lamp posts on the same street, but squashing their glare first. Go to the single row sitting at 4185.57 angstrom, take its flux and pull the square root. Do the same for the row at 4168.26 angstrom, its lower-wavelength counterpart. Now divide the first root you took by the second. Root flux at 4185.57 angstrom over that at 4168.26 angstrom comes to 1.0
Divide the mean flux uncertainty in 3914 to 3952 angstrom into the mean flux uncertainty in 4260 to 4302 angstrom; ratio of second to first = 0.68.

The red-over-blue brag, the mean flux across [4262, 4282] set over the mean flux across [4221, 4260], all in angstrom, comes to 0.99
